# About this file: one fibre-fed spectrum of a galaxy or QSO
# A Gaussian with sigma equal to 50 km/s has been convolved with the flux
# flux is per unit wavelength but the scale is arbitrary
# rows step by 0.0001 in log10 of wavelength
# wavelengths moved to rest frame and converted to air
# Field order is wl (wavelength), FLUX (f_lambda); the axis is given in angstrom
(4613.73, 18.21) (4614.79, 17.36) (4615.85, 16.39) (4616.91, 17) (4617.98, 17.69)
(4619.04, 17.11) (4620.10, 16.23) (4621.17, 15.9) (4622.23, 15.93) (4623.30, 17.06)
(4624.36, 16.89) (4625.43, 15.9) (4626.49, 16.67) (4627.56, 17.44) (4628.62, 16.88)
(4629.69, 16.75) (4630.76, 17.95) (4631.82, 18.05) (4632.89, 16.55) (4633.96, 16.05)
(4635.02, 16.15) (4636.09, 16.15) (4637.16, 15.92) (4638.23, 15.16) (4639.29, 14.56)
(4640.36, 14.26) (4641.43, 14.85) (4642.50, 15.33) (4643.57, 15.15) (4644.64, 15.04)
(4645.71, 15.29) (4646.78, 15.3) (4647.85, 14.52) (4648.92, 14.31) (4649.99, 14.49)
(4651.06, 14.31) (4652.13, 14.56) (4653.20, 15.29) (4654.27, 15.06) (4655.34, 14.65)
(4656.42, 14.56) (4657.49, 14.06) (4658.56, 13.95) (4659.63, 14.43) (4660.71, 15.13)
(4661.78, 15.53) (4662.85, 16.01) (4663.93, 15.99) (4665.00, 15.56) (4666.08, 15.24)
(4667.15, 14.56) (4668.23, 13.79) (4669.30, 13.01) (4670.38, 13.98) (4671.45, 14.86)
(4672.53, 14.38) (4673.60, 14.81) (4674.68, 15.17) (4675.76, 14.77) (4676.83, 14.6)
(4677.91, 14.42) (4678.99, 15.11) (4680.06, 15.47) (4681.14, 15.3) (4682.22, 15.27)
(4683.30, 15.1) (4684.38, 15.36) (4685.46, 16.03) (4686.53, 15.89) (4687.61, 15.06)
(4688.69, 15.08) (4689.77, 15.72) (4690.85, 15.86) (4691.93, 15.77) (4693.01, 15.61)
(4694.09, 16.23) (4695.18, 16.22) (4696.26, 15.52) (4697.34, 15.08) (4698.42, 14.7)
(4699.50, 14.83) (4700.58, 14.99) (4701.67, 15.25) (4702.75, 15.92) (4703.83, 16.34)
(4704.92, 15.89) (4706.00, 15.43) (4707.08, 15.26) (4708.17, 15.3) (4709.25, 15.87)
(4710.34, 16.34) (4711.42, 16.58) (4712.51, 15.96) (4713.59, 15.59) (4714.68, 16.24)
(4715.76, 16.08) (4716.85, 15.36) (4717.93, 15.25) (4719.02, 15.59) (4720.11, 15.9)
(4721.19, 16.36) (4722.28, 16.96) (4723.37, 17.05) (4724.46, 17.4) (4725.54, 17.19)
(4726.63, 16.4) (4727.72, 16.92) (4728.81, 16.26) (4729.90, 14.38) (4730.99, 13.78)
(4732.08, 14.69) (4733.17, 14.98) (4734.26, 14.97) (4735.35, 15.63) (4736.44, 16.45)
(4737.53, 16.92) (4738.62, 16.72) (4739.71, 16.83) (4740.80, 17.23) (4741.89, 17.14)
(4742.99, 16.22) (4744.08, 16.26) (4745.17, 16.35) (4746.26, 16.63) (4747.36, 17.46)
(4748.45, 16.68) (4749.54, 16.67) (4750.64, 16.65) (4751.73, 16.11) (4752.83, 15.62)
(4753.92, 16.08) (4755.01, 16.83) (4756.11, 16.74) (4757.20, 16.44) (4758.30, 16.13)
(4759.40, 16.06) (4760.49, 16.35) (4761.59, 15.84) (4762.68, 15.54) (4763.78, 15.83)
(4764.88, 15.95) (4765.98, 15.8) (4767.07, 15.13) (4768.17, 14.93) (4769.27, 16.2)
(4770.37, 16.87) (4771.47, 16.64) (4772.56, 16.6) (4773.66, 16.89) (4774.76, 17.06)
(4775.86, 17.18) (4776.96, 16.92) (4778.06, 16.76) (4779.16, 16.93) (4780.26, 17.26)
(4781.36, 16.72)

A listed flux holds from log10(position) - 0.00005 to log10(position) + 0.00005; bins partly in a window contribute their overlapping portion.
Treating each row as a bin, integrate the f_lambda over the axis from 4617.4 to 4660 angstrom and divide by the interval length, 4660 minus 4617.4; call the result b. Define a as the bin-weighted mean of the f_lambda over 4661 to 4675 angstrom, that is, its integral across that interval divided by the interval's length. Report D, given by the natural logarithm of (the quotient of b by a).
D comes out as 0.05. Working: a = 14.8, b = 15.7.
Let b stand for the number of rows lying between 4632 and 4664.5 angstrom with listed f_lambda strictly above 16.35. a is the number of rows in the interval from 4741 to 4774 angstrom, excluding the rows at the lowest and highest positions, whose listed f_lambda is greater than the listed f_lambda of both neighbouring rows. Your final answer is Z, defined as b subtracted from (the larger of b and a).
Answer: 4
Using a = 5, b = 1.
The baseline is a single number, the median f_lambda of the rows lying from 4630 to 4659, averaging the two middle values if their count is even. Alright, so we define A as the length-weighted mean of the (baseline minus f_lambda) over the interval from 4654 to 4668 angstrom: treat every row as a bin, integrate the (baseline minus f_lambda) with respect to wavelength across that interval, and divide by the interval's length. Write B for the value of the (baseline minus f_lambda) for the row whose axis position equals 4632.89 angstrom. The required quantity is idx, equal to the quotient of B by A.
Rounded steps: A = 0.1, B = -1.5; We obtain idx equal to -13.8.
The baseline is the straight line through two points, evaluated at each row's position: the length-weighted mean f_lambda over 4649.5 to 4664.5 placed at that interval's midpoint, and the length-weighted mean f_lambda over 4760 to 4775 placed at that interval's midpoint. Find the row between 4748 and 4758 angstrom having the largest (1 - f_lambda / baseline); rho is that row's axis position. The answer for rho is 4752.83 angstrom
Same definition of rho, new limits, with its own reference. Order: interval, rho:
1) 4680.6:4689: 4687.61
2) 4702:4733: 4730.99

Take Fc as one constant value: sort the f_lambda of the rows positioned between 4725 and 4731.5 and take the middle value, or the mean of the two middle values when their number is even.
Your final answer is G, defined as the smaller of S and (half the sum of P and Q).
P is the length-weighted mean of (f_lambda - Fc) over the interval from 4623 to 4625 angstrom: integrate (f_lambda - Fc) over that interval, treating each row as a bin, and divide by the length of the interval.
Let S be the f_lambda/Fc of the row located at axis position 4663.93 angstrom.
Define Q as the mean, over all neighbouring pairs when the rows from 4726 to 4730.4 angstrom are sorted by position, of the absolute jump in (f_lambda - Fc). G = 0.8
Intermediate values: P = 0.6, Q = 1.02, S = 0.98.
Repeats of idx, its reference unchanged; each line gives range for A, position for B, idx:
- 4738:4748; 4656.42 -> -0.3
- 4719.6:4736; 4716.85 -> 0.3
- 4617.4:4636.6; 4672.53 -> -0.4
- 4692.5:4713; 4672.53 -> -1.2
